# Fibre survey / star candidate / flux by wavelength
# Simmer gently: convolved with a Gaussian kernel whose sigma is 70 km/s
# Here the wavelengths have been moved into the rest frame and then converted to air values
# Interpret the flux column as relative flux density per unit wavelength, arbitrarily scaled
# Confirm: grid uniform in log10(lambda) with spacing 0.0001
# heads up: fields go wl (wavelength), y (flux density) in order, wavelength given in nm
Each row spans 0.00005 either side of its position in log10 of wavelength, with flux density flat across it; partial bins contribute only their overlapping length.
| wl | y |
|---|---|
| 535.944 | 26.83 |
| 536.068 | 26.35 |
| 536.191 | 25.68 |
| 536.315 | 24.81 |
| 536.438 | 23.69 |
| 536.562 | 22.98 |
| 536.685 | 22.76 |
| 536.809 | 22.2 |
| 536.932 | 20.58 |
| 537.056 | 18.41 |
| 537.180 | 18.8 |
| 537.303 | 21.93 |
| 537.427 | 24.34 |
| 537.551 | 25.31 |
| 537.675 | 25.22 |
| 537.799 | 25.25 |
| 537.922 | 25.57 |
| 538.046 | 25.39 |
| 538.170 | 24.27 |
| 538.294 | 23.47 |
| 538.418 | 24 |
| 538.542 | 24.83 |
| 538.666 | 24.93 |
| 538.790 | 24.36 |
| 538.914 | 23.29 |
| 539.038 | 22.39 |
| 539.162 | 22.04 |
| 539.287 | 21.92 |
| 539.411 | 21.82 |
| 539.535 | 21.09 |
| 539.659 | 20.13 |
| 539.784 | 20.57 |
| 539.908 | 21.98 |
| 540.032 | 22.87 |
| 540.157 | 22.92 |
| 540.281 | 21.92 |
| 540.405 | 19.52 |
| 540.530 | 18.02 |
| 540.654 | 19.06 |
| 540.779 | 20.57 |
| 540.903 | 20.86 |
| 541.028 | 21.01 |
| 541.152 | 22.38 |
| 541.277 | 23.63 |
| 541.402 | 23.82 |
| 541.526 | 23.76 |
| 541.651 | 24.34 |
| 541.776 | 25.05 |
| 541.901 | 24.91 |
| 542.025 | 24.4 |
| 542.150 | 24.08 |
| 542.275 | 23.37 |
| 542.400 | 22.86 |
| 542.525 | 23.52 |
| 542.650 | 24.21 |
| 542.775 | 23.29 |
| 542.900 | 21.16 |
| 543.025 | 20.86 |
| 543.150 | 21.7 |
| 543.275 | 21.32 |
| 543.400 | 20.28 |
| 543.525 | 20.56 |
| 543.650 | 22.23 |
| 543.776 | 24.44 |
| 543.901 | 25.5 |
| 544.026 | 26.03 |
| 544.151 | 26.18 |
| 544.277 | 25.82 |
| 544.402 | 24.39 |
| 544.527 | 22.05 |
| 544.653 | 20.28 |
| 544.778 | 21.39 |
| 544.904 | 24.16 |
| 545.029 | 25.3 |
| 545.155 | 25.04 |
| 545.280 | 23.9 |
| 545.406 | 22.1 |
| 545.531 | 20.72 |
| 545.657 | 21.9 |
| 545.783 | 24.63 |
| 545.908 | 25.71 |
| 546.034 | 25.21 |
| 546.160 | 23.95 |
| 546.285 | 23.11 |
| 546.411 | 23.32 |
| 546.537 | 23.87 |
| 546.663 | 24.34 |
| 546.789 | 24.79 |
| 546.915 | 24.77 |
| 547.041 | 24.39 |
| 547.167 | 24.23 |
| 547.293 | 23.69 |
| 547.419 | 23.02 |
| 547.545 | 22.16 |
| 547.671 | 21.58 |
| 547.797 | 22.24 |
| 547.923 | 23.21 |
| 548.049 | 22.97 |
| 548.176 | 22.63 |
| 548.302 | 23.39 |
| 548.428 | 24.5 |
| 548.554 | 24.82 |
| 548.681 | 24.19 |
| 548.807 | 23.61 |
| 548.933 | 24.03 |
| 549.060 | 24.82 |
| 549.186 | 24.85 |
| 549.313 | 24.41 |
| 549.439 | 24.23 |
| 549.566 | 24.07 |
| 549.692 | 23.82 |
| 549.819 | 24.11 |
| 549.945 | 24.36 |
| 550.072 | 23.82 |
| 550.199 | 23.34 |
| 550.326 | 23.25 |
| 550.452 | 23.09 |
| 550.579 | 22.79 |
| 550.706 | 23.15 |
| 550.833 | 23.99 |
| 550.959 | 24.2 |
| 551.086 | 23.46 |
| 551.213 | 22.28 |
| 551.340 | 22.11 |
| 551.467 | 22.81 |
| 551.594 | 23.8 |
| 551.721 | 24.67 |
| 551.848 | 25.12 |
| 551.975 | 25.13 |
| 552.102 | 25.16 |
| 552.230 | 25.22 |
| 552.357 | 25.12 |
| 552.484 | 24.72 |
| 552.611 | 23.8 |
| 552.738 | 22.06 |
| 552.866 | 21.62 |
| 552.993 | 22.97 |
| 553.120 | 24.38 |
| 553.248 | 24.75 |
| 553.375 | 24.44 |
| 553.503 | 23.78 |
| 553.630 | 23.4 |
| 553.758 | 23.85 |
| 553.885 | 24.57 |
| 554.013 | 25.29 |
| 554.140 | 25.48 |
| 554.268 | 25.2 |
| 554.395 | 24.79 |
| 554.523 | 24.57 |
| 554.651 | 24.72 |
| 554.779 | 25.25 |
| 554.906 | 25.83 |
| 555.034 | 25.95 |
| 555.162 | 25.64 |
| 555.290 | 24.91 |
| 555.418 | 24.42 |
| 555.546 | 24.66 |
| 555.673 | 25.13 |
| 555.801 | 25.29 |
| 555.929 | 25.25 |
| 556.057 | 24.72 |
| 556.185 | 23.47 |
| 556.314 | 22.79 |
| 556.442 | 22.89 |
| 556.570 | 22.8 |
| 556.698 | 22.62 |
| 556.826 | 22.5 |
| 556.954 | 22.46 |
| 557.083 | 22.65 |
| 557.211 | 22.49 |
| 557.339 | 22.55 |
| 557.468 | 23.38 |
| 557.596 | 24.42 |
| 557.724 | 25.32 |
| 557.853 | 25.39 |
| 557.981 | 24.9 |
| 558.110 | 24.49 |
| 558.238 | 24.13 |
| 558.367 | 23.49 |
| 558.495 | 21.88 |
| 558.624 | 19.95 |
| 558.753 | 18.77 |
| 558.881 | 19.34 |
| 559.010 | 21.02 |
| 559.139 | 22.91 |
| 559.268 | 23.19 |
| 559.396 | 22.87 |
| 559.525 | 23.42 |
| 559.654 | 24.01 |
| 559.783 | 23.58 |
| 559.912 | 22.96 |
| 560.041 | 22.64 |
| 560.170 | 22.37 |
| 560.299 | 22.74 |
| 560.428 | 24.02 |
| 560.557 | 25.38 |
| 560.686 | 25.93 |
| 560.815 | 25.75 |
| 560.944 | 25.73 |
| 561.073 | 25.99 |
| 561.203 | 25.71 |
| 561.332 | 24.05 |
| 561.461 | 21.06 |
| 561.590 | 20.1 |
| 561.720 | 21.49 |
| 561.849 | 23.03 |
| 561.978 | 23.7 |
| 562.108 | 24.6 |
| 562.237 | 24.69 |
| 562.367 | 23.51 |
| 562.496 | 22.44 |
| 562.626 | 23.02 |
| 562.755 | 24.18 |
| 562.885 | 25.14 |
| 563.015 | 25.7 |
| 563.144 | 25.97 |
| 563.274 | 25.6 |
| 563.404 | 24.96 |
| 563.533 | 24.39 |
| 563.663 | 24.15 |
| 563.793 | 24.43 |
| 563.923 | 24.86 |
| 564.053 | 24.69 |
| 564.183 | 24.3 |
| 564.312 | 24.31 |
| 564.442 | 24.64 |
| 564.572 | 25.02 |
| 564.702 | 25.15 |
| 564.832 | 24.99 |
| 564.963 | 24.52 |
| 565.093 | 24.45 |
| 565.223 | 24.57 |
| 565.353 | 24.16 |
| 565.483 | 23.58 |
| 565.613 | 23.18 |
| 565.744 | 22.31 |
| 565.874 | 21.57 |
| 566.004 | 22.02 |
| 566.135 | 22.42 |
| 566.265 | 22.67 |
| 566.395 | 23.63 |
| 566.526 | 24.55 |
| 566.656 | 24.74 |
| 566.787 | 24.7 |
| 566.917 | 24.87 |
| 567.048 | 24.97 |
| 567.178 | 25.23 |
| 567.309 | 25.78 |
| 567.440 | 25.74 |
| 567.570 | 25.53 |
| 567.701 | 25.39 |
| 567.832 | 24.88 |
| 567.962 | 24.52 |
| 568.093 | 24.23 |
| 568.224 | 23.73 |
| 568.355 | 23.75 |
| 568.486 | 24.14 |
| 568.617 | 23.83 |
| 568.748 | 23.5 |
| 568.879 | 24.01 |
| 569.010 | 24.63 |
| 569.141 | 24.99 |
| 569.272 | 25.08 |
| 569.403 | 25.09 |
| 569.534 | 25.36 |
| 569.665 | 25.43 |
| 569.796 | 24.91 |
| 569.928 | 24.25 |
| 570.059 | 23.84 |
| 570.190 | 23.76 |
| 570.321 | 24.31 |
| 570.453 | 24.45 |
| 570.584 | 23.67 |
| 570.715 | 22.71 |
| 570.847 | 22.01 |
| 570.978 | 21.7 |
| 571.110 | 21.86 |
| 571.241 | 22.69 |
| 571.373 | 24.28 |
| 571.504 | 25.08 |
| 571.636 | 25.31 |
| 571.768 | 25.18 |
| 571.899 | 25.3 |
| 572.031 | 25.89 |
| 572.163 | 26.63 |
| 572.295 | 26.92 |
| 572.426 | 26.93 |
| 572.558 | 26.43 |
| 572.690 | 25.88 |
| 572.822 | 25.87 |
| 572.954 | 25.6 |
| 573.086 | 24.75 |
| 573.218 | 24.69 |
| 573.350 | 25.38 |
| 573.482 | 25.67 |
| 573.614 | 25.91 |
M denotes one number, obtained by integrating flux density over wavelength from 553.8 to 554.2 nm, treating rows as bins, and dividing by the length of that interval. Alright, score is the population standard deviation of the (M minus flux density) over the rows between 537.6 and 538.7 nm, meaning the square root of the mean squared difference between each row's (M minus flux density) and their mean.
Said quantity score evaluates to 0.7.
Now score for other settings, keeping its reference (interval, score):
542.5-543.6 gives 1.3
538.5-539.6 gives 1.4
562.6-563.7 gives 0.9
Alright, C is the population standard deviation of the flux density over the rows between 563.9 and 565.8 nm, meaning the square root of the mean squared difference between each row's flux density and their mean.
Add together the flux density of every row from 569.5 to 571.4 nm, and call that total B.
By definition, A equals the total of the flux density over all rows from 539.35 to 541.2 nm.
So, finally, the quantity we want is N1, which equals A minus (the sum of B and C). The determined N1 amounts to -41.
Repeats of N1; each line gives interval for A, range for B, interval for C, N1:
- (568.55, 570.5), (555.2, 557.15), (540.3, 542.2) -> 9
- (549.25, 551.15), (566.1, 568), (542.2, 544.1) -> -15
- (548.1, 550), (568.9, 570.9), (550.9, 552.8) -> -4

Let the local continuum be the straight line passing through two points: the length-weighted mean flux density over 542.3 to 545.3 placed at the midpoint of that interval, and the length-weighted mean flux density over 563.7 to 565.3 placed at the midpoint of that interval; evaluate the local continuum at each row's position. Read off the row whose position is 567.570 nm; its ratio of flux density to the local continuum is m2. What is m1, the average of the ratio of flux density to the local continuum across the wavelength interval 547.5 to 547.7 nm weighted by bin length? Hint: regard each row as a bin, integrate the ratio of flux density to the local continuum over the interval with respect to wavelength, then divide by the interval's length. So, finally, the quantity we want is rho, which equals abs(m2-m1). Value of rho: 0.09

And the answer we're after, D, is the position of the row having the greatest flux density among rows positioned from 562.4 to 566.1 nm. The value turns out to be 563.144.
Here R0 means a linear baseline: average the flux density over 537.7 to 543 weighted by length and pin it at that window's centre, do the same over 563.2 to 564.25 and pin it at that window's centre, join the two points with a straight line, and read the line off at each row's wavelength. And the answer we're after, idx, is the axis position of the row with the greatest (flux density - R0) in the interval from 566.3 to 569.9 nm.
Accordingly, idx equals 567.309 nm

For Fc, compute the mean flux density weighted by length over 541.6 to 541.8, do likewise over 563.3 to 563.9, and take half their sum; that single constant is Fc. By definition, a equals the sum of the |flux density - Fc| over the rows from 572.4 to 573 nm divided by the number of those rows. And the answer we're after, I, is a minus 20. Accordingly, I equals -18.5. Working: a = 1.5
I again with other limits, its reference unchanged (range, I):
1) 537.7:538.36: -19.2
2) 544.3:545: -17.9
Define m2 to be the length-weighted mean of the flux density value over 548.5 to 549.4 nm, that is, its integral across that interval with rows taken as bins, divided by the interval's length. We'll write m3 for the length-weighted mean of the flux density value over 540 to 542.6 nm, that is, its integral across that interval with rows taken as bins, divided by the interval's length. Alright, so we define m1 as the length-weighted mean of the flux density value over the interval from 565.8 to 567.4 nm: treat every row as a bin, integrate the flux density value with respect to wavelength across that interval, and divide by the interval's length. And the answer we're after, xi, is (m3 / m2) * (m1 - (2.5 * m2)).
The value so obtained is -34.2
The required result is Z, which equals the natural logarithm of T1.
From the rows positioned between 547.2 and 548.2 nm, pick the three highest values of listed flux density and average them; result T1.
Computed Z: 3.15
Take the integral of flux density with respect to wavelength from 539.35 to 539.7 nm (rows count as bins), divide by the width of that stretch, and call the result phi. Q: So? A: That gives 21.1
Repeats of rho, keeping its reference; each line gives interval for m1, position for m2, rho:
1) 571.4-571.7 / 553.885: 0.03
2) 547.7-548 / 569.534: 0.05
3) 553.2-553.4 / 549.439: 0.01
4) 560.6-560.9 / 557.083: 0.12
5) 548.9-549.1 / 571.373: 0.07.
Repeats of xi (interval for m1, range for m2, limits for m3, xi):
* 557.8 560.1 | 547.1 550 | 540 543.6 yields -34.4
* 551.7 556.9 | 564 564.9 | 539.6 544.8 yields -34.2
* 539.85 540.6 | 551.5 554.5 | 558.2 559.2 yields -34.8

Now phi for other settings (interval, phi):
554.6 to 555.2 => 25.5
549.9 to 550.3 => 23.7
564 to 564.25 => 24.6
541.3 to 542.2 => 24.3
